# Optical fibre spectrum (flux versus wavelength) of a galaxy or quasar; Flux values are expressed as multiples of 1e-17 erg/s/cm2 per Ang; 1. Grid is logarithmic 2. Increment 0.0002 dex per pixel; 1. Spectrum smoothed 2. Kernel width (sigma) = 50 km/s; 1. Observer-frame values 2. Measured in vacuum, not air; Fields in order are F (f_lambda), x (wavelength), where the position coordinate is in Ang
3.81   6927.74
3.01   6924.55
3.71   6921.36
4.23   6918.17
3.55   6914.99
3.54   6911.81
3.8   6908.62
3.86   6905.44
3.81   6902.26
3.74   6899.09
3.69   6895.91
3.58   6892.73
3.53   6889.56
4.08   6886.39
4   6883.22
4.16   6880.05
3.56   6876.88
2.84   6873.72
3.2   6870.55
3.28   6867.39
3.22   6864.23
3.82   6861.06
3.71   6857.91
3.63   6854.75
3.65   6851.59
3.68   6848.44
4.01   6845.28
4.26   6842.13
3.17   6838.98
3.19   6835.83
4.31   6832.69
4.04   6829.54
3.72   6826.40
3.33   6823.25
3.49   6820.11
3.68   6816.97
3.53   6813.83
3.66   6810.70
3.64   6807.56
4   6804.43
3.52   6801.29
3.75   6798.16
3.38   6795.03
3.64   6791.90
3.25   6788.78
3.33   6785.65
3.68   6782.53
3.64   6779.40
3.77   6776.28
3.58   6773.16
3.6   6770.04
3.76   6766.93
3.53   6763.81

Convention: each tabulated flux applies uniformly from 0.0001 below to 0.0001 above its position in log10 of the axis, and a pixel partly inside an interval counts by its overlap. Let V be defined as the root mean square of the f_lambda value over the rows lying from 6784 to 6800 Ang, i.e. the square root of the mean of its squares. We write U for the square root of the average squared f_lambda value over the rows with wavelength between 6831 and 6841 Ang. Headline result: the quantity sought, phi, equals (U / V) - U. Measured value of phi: -2.56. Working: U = 3.60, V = 3.48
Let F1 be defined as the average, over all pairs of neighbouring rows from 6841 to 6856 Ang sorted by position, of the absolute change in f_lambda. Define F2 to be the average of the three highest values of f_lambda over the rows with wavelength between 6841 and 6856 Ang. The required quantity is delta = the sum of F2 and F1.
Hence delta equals 4.14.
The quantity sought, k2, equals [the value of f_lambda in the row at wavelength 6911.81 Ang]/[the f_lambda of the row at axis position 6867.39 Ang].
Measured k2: 1.08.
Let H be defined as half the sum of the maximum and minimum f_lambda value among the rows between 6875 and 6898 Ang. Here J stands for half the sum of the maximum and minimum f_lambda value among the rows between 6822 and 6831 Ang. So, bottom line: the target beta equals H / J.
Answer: 1.04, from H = 3.8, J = 3.7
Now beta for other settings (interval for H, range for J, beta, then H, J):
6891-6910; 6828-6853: 0.99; 3.7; 3.7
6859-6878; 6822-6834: 0.87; 3.3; 3.8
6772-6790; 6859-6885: 1.00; 3.5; 3.5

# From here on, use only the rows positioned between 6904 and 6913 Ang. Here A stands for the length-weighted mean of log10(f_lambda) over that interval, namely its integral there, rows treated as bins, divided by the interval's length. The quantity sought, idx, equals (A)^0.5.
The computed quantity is 0.756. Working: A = 0.572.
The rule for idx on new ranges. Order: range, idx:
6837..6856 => 0.754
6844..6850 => 0.764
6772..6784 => 0.751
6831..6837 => 0.758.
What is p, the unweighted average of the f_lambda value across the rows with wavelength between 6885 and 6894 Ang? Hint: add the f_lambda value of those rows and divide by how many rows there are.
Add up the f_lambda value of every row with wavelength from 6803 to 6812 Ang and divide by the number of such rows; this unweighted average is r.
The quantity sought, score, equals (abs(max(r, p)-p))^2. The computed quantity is 0.001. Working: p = 3.73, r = 3.8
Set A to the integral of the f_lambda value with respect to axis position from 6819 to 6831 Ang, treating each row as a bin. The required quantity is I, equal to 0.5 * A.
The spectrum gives 21.9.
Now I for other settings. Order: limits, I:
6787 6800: 22.8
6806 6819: 23.5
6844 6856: 22.4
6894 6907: 24.5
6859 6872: 22.1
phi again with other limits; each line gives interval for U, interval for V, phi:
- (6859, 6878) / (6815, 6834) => -2.45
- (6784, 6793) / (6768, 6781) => -2.48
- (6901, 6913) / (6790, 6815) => -2.72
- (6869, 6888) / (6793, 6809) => -2.67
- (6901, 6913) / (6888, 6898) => -2.71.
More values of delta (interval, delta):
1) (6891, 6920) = 4.13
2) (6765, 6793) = 3.91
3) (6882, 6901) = 4.11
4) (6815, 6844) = 4.65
